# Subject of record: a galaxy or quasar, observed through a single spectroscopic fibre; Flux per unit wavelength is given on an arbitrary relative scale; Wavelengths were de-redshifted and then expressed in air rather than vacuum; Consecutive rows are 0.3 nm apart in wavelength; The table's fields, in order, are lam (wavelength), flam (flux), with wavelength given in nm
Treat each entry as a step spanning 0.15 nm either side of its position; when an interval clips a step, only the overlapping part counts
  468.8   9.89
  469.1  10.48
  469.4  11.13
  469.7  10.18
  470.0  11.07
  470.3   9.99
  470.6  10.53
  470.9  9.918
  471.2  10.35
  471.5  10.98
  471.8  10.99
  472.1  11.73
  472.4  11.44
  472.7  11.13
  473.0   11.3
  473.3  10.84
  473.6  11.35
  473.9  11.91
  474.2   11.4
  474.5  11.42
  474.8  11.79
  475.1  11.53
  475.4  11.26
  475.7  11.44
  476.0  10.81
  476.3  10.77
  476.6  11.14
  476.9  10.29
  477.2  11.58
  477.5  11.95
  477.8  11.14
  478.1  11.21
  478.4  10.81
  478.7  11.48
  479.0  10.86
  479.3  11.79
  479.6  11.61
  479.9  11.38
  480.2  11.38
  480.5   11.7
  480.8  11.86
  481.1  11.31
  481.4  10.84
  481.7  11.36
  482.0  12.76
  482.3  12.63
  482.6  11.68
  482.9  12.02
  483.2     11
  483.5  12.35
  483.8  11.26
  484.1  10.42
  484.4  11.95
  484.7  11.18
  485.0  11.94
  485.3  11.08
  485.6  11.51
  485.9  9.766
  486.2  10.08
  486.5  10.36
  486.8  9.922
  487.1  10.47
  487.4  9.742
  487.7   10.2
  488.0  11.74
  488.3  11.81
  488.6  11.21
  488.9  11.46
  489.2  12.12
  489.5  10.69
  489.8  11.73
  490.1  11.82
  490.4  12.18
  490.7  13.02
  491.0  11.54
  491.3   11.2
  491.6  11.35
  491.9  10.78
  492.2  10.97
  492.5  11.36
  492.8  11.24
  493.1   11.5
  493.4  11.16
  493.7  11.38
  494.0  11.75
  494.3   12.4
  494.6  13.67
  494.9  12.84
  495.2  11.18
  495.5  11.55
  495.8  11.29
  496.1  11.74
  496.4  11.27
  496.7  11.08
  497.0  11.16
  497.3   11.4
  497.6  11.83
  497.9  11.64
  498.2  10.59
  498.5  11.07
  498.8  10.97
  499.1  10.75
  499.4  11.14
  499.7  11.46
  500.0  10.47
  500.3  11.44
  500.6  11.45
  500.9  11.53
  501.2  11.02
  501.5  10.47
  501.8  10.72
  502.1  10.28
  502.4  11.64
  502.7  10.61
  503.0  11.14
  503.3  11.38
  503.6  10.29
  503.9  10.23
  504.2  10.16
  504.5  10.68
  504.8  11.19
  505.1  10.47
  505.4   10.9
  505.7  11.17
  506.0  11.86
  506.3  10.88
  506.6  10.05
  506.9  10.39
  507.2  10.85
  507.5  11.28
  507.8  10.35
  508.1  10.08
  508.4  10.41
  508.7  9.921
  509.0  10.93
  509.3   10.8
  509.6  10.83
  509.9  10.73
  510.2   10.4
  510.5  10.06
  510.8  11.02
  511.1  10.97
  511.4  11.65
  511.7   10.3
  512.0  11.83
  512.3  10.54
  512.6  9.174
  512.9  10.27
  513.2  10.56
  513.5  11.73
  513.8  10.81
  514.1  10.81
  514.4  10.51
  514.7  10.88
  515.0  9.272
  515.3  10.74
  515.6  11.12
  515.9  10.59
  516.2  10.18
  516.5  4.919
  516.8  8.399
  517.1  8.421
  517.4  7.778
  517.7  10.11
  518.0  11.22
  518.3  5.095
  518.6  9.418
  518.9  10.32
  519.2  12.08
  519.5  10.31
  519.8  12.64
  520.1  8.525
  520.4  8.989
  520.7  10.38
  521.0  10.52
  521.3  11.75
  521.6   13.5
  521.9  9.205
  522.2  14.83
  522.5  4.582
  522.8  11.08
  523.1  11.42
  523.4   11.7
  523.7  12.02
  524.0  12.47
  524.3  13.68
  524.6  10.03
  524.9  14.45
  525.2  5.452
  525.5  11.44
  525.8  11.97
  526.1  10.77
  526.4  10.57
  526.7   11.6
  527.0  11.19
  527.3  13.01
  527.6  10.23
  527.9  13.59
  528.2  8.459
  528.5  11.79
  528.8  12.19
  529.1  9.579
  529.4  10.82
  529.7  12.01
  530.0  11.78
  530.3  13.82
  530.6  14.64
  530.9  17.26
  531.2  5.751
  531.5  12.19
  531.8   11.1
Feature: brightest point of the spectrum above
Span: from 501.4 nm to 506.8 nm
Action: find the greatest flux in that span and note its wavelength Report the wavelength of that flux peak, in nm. 506.0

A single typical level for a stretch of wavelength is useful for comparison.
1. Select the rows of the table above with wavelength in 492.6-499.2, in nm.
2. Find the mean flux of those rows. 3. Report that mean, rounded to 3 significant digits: 11.5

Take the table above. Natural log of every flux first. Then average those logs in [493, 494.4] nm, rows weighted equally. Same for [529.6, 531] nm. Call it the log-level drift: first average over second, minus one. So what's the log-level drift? -0.064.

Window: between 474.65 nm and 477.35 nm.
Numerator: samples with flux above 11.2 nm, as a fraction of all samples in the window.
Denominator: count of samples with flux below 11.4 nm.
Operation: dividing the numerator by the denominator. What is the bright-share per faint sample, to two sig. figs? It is 0.11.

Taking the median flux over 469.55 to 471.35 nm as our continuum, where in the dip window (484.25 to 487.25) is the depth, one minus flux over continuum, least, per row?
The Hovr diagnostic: 484.4 nm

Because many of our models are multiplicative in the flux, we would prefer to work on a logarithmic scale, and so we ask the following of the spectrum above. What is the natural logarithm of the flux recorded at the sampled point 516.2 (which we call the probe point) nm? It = 2.32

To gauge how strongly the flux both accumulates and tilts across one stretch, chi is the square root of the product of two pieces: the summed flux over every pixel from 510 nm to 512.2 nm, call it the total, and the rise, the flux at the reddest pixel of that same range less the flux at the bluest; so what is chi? 10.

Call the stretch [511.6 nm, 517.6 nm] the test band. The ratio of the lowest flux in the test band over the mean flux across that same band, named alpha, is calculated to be 0.495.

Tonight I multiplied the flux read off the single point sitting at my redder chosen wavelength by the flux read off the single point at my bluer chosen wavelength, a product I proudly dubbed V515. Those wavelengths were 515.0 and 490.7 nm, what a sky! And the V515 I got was 121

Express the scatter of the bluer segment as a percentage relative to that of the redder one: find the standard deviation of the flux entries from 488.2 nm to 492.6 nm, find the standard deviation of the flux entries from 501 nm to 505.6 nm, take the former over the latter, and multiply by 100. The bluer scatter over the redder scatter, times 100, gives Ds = 133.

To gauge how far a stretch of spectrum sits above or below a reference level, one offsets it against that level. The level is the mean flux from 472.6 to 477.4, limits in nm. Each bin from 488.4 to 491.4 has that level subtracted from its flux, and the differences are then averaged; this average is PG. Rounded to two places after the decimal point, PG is 0.45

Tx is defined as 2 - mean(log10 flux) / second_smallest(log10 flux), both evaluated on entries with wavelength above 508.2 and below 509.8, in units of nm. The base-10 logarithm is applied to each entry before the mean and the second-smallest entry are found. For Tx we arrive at 0.99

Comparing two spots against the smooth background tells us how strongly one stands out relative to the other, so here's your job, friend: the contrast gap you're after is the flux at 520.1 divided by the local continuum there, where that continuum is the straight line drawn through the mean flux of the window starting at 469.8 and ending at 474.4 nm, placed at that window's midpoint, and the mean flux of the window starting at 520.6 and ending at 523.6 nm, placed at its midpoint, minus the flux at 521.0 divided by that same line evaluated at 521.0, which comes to -0.18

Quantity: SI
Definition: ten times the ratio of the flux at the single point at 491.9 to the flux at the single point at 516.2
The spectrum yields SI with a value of 10.6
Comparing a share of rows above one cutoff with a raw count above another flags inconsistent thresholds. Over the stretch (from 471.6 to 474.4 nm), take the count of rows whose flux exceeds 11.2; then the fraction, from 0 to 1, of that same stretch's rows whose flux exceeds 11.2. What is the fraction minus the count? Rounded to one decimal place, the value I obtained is -5.3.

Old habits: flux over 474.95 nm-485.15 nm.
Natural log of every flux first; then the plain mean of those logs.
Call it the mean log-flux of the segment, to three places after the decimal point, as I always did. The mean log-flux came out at 2.435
